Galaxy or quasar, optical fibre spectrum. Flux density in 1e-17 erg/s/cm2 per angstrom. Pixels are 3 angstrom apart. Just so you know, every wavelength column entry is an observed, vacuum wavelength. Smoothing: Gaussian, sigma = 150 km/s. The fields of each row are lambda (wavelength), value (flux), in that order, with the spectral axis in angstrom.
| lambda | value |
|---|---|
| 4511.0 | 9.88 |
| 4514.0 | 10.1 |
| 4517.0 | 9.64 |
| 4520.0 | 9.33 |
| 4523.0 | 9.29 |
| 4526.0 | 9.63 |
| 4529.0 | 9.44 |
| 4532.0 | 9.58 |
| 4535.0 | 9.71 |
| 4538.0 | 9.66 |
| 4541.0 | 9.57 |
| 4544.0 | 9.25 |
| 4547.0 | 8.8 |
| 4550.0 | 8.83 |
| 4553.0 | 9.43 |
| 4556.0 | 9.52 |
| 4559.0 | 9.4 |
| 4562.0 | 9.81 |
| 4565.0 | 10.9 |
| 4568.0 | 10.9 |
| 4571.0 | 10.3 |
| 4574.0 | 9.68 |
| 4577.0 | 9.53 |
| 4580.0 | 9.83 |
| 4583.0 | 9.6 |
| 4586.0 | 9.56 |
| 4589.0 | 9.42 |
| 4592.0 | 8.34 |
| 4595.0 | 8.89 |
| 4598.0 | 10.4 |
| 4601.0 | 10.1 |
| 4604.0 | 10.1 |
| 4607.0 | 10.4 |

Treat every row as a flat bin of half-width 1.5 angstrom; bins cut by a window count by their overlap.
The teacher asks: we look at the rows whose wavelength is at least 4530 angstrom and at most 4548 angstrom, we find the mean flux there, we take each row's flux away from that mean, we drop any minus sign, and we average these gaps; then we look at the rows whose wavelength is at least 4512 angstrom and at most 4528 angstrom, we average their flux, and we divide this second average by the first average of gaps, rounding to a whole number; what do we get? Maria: 36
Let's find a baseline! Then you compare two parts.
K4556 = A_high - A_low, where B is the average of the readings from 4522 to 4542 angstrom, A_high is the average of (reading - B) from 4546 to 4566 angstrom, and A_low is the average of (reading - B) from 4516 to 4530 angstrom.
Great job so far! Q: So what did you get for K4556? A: 0.1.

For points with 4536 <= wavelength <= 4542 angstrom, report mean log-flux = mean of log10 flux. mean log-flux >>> 0.98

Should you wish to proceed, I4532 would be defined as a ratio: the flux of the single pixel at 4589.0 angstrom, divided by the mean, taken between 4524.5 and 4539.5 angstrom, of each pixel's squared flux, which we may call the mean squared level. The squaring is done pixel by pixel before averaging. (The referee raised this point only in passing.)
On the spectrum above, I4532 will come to 0.102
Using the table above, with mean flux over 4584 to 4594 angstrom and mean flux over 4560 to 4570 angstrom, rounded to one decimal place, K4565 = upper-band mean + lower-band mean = 19.6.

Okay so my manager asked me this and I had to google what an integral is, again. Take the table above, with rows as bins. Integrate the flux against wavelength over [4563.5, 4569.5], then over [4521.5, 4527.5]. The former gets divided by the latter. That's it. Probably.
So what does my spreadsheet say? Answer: 1.15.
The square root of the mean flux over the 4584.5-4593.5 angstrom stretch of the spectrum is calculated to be 3.02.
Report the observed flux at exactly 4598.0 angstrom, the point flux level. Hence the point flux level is 10.4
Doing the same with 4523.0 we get 9.29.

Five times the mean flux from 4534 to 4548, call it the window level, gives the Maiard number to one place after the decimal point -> 47.0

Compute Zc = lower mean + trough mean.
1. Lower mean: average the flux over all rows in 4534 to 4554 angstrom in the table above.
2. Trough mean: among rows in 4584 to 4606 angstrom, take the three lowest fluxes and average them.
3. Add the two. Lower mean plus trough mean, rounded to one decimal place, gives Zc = 18.2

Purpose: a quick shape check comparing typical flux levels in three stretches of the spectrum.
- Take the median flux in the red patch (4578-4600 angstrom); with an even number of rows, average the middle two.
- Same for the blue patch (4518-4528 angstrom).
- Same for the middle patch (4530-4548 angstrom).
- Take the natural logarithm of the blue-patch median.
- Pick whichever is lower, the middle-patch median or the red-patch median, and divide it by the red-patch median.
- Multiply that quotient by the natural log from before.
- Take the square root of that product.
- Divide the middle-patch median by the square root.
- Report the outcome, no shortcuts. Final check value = 6.41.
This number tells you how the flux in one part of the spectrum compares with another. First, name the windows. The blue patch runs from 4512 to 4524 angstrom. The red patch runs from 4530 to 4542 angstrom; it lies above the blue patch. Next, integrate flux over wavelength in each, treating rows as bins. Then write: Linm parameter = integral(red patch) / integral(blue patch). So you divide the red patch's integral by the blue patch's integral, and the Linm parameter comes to 1.0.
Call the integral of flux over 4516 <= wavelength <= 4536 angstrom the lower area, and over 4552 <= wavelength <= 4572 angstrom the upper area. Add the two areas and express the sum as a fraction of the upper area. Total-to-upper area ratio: 1.95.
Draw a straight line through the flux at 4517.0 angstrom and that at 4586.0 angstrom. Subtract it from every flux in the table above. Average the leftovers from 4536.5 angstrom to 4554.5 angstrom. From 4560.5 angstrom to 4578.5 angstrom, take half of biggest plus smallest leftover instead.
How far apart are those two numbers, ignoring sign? 1.0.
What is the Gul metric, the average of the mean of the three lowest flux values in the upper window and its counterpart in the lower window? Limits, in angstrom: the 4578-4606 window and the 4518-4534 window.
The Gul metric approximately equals 9.1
